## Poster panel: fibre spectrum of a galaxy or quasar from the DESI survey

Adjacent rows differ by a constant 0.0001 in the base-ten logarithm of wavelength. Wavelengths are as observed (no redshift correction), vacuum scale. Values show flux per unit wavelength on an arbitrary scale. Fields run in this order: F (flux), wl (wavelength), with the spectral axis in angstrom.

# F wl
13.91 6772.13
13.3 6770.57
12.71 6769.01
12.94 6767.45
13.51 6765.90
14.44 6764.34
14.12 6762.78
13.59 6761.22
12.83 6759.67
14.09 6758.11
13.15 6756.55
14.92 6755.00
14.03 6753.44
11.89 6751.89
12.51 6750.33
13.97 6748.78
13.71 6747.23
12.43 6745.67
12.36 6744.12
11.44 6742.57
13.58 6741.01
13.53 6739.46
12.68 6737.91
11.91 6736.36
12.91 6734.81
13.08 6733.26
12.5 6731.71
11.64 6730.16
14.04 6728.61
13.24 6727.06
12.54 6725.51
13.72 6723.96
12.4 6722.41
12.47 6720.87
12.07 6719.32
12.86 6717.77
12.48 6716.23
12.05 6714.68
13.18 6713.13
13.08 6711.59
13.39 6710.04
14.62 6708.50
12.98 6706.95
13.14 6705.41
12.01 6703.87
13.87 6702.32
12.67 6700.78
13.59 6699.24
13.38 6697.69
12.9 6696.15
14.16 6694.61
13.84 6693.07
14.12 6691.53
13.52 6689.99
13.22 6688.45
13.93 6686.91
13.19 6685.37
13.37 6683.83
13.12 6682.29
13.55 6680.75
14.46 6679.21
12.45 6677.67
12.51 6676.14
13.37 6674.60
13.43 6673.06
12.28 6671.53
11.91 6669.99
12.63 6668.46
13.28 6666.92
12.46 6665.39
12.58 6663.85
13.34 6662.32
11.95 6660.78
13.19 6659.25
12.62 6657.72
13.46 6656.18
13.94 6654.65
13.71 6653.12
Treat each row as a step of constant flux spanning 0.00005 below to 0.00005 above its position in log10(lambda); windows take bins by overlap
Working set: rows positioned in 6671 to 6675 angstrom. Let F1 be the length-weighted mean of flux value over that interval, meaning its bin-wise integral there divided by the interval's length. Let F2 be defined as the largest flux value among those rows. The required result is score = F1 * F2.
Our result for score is 175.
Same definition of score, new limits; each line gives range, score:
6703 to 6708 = 169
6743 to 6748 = 175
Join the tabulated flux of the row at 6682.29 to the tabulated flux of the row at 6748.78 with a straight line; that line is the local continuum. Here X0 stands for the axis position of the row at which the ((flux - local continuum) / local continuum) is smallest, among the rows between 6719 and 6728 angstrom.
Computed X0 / 6719.32 angstrom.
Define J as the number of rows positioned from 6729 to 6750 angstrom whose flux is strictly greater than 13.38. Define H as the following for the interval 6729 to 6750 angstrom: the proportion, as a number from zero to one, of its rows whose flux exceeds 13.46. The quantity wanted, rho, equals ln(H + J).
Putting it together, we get 1.5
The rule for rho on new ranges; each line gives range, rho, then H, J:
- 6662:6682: 1.1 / 0.2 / 3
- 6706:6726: 1.1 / 0.2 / 3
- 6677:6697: 2.0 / 0.5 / 7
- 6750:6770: 2.0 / 0.5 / 7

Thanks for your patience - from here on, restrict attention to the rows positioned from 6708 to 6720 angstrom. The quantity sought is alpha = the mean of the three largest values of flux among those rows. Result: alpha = 13.7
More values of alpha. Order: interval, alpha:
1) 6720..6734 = 13.7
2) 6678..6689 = 14.0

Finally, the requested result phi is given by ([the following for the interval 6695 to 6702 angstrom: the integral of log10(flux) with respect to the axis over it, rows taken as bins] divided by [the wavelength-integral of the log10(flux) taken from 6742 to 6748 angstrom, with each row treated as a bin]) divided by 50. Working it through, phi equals 0.0239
